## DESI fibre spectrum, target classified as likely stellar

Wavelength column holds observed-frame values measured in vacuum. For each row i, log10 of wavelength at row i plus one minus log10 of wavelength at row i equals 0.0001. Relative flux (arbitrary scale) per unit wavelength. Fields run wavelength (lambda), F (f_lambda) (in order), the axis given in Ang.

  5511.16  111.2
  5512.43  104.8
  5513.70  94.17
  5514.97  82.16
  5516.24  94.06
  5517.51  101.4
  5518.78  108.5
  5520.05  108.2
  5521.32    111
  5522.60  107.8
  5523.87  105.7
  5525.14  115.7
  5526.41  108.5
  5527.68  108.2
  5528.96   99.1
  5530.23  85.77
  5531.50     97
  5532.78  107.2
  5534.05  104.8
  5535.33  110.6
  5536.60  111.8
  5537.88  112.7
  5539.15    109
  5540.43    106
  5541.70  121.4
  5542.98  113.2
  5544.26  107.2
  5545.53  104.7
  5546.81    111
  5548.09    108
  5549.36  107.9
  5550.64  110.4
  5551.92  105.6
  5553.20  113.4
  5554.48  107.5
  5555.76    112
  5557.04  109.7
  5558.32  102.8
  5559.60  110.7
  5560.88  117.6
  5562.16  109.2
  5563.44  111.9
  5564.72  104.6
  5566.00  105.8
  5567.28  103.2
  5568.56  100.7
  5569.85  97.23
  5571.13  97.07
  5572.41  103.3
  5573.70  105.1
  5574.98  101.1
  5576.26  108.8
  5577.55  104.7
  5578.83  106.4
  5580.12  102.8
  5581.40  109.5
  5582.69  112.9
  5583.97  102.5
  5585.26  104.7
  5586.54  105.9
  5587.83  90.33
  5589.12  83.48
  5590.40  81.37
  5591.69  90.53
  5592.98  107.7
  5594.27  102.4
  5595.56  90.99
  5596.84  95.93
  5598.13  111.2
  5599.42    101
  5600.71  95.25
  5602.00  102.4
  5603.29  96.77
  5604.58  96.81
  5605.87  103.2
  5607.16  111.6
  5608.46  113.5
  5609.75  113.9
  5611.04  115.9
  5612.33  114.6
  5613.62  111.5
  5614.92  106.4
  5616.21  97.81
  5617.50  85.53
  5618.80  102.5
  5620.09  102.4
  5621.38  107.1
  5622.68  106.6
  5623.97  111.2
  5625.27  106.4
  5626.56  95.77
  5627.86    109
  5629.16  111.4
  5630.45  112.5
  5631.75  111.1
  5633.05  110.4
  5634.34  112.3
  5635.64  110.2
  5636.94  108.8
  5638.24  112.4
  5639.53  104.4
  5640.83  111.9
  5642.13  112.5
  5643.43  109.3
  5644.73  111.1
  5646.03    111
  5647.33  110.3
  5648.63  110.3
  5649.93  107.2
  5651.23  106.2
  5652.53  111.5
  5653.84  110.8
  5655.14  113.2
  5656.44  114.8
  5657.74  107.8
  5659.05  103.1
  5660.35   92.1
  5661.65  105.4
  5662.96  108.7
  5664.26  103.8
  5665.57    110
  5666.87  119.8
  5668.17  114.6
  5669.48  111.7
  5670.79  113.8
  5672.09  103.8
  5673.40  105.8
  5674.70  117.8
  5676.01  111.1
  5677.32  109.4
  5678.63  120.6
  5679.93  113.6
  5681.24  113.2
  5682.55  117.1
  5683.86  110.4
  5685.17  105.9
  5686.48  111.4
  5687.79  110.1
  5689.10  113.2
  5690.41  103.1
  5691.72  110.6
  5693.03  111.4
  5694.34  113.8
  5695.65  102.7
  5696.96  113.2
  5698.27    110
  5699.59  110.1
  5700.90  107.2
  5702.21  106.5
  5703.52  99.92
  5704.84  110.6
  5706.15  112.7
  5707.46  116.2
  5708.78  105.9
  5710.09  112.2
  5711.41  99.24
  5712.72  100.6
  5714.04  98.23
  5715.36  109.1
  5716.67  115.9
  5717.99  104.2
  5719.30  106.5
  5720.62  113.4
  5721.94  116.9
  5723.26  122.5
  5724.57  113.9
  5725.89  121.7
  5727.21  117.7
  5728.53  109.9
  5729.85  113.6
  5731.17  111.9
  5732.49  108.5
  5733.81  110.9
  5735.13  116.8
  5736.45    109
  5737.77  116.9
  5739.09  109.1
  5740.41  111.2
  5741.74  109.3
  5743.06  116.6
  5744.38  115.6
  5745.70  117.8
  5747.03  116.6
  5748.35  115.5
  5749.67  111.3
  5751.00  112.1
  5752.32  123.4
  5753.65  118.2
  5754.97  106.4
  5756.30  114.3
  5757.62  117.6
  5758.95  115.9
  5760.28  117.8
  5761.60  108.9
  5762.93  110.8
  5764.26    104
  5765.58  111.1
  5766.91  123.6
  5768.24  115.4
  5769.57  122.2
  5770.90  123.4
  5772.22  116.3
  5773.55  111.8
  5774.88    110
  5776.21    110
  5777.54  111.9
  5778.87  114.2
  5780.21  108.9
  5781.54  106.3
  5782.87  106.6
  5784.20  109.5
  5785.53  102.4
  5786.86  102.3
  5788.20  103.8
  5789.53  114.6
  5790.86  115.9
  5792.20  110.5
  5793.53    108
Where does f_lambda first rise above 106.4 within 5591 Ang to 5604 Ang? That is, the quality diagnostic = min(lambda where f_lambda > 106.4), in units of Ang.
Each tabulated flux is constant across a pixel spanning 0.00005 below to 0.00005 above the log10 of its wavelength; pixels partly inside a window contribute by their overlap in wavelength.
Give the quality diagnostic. 5592.98 Ang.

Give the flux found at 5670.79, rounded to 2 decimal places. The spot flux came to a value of 113.80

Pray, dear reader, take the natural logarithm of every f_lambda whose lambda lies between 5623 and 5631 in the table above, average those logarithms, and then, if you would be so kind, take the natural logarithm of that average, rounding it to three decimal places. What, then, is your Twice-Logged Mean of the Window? 1.543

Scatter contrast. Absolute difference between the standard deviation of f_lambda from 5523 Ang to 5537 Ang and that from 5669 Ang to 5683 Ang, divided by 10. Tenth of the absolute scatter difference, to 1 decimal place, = 0.3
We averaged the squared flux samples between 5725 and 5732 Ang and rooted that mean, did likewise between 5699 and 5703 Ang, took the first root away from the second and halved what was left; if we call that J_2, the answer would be -3.5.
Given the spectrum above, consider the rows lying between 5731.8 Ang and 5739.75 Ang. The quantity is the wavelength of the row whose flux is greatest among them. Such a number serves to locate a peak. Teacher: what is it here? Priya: 5737.77 Ang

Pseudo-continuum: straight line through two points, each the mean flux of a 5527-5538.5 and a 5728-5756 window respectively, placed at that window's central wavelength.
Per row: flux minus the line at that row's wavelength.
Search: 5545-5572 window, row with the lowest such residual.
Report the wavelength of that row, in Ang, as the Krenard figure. 5571.13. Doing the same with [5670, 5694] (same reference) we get 5690.41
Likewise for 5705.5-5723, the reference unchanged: 5714.04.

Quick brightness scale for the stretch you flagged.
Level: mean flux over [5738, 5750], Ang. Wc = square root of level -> 10.7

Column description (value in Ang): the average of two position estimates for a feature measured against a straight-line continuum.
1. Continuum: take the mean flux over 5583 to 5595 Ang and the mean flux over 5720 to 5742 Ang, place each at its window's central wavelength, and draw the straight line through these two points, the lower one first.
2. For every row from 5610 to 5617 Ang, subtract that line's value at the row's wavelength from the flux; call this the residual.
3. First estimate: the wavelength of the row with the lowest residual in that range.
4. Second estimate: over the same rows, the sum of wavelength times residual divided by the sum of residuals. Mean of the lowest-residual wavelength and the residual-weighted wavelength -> 5614.3 Ang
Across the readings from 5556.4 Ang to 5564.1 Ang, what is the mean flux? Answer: 110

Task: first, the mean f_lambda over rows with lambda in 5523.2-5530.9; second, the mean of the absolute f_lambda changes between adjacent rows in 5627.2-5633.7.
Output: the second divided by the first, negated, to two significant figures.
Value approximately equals -0.013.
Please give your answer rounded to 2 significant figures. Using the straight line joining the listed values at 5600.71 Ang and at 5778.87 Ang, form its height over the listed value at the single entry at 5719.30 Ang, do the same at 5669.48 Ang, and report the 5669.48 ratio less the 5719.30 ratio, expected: -0.095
